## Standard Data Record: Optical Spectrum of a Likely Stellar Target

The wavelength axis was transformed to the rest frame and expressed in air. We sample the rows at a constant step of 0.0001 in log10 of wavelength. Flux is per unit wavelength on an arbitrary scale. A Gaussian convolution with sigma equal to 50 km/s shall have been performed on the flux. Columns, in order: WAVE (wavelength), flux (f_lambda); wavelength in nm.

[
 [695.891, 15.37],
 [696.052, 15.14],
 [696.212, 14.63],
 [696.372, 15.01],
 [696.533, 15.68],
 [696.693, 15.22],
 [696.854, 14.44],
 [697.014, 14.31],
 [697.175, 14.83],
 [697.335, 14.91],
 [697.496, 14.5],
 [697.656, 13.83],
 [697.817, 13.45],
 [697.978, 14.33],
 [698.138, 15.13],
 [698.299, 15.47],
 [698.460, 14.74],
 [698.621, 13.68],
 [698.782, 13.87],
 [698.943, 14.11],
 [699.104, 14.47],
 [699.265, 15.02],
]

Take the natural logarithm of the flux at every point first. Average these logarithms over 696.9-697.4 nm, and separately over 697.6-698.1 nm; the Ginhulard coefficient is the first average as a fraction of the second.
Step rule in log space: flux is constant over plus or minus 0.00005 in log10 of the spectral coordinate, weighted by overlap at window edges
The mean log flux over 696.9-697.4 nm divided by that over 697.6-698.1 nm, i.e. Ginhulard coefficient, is 1.02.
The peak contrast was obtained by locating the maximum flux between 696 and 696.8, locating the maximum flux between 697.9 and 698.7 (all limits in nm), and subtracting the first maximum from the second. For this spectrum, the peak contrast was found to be -0.2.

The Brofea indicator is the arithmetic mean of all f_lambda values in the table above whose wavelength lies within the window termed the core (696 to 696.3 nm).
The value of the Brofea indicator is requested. 14.9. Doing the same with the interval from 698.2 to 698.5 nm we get 15.1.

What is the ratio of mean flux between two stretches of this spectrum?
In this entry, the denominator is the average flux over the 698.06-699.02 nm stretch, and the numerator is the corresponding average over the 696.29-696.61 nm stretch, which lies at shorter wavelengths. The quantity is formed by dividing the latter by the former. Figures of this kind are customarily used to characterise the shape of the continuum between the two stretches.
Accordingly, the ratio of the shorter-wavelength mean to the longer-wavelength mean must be 1.06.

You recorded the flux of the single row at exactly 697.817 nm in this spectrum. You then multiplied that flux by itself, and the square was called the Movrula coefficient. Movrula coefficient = 181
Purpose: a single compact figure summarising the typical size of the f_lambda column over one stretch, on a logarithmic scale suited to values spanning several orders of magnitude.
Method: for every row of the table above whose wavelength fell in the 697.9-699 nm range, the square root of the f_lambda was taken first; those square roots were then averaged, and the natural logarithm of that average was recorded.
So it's 1.34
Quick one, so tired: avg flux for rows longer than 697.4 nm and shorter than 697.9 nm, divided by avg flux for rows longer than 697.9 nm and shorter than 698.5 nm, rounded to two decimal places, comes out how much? 0.93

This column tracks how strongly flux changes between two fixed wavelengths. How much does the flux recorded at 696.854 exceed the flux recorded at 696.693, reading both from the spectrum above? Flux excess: -0.8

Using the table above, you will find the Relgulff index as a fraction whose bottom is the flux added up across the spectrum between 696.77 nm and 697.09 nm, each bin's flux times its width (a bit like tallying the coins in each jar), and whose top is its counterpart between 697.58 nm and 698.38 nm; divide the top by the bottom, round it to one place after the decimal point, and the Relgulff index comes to 2.5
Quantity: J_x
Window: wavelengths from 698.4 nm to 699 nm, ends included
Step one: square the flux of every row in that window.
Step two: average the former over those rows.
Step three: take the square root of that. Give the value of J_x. 14.1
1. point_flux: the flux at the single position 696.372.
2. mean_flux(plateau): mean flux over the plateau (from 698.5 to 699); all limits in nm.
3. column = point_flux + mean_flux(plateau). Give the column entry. 28.9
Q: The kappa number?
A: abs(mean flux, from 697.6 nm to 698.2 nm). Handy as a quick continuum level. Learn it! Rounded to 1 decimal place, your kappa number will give 14.2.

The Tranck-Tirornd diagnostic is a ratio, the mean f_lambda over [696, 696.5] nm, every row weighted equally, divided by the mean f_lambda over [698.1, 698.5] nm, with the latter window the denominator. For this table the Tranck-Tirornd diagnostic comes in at 0.99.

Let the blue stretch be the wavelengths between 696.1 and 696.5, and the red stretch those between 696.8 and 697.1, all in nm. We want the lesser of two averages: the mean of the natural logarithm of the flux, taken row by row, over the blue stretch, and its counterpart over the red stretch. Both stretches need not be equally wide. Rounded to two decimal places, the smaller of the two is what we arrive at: 2.67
